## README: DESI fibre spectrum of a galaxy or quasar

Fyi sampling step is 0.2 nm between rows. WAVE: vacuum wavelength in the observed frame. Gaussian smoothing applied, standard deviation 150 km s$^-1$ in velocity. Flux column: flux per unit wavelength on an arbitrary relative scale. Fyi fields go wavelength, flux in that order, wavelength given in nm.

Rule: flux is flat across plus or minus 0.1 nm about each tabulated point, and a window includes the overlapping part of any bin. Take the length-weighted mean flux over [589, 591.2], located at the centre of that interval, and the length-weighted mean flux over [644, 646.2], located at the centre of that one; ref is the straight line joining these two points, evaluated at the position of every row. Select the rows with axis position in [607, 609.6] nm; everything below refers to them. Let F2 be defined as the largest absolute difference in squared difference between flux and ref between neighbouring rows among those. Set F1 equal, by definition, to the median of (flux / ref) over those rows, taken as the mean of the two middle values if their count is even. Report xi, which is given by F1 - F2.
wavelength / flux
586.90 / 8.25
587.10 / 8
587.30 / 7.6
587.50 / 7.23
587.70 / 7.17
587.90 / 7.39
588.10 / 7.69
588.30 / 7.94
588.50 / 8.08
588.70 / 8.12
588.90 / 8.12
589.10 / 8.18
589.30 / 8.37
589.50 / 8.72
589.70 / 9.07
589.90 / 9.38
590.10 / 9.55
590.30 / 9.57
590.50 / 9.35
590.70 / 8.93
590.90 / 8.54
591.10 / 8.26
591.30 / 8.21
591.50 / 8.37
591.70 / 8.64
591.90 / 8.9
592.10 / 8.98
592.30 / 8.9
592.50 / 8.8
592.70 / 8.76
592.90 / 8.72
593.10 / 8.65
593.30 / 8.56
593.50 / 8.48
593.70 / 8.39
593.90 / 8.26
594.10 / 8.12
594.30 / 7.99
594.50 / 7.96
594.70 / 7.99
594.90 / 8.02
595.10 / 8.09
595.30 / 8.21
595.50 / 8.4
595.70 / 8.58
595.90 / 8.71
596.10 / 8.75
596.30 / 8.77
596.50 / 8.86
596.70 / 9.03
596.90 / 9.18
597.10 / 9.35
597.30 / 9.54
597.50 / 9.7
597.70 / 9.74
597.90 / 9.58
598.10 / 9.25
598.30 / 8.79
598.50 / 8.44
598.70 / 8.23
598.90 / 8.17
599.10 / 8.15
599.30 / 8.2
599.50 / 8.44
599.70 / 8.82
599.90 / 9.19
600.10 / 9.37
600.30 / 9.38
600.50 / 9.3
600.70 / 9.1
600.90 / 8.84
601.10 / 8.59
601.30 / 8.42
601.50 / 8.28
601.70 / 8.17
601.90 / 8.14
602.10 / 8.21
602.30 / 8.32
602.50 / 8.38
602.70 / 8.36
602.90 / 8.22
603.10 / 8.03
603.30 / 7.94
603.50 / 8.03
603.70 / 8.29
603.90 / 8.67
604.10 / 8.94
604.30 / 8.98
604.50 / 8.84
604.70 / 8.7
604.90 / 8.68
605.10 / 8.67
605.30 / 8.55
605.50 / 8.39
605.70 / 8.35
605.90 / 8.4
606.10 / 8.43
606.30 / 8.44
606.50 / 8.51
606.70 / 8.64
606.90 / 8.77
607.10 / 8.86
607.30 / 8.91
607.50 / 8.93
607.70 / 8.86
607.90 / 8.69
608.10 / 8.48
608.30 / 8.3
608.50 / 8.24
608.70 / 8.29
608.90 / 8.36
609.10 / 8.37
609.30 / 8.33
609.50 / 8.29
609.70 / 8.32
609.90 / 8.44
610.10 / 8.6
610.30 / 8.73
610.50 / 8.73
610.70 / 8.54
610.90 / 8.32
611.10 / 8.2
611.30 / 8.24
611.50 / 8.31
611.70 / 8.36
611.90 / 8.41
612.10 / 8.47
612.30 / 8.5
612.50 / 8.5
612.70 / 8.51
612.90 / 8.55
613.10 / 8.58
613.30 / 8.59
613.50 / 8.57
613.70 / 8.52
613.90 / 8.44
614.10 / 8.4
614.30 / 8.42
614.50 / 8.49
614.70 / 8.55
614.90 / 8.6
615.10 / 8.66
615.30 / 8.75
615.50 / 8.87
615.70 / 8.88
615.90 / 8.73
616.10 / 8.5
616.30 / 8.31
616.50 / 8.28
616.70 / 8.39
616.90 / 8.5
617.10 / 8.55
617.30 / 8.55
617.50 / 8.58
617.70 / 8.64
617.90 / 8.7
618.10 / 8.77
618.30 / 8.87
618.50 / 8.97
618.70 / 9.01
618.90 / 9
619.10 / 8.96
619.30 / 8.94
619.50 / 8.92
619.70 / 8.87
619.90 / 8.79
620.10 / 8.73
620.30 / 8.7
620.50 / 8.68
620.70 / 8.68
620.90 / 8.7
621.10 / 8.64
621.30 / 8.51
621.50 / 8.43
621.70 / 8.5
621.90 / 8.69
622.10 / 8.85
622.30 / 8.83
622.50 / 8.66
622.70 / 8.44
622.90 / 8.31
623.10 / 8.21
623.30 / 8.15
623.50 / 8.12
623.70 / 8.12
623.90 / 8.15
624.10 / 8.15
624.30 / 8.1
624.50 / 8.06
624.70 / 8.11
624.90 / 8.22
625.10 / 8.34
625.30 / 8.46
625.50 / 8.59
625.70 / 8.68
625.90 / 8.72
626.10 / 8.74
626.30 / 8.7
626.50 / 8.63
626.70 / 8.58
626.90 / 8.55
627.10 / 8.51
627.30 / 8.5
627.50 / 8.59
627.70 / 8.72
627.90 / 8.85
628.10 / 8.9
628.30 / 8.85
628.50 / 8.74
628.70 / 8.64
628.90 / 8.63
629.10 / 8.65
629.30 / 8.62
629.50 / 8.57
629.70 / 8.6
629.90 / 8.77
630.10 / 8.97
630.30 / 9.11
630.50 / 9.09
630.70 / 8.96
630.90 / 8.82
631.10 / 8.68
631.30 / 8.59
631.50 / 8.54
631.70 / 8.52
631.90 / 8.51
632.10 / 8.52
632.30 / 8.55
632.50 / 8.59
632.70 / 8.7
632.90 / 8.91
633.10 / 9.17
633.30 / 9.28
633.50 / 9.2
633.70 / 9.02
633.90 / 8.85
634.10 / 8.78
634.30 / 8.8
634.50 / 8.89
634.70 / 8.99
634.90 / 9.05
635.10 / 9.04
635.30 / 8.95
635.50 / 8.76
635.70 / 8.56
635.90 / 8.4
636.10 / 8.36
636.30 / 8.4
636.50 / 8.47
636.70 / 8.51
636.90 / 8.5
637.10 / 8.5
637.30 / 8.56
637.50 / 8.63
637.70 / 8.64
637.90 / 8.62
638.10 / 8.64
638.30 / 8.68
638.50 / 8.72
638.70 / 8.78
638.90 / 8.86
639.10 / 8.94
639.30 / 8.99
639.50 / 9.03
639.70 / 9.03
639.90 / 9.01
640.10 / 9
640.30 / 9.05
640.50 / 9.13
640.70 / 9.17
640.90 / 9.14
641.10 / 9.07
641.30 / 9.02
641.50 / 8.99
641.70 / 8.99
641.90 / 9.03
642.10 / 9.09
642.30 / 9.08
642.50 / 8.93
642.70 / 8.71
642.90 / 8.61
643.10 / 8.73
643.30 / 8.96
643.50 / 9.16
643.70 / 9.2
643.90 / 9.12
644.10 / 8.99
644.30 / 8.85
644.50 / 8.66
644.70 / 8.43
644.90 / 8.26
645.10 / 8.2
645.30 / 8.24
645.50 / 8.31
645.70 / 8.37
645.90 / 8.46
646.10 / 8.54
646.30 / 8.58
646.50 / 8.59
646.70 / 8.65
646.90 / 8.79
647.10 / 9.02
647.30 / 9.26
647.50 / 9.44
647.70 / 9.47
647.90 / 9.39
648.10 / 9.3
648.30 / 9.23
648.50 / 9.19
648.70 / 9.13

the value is 0.82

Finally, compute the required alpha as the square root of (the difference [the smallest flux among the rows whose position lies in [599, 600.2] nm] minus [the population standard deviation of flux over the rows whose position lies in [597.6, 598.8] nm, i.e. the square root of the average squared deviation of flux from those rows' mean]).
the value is 2.75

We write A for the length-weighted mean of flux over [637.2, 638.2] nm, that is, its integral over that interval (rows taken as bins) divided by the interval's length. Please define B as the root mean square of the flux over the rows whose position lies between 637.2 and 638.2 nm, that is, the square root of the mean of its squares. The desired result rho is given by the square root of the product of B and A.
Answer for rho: 8.6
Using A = 8.6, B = 8.6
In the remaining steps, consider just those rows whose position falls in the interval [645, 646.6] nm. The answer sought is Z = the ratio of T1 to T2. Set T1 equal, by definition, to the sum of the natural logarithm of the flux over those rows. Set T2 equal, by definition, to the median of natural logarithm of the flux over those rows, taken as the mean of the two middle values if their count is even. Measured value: 8.0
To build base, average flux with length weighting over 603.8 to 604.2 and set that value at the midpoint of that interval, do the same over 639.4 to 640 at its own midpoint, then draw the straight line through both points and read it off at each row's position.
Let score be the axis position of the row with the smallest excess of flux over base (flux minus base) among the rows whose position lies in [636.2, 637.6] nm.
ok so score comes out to 636.30 nm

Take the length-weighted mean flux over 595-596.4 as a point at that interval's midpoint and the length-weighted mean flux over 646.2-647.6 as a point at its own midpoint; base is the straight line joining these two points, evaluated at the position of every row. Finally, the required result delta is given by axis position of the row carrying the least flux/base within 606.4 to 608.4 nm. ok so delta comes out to 608.30 nm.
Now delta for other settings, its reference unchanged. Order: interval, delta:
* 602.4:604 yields 603.30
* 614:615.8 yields 614.10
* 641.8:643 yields 642.90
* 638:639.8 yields 638.10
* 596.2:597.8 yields 596.30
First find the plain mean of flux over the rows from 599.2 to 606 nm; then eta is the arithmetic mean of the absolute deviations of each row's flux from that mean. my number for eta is 0.33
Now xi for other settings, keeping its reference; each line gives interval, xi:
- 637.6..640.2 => 0.98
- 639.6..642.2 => 0.97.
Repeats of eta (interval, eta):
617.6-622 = 0.14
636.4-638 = 0.06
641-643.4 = 0.13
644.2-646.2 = 0.16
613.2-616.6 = 0.14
